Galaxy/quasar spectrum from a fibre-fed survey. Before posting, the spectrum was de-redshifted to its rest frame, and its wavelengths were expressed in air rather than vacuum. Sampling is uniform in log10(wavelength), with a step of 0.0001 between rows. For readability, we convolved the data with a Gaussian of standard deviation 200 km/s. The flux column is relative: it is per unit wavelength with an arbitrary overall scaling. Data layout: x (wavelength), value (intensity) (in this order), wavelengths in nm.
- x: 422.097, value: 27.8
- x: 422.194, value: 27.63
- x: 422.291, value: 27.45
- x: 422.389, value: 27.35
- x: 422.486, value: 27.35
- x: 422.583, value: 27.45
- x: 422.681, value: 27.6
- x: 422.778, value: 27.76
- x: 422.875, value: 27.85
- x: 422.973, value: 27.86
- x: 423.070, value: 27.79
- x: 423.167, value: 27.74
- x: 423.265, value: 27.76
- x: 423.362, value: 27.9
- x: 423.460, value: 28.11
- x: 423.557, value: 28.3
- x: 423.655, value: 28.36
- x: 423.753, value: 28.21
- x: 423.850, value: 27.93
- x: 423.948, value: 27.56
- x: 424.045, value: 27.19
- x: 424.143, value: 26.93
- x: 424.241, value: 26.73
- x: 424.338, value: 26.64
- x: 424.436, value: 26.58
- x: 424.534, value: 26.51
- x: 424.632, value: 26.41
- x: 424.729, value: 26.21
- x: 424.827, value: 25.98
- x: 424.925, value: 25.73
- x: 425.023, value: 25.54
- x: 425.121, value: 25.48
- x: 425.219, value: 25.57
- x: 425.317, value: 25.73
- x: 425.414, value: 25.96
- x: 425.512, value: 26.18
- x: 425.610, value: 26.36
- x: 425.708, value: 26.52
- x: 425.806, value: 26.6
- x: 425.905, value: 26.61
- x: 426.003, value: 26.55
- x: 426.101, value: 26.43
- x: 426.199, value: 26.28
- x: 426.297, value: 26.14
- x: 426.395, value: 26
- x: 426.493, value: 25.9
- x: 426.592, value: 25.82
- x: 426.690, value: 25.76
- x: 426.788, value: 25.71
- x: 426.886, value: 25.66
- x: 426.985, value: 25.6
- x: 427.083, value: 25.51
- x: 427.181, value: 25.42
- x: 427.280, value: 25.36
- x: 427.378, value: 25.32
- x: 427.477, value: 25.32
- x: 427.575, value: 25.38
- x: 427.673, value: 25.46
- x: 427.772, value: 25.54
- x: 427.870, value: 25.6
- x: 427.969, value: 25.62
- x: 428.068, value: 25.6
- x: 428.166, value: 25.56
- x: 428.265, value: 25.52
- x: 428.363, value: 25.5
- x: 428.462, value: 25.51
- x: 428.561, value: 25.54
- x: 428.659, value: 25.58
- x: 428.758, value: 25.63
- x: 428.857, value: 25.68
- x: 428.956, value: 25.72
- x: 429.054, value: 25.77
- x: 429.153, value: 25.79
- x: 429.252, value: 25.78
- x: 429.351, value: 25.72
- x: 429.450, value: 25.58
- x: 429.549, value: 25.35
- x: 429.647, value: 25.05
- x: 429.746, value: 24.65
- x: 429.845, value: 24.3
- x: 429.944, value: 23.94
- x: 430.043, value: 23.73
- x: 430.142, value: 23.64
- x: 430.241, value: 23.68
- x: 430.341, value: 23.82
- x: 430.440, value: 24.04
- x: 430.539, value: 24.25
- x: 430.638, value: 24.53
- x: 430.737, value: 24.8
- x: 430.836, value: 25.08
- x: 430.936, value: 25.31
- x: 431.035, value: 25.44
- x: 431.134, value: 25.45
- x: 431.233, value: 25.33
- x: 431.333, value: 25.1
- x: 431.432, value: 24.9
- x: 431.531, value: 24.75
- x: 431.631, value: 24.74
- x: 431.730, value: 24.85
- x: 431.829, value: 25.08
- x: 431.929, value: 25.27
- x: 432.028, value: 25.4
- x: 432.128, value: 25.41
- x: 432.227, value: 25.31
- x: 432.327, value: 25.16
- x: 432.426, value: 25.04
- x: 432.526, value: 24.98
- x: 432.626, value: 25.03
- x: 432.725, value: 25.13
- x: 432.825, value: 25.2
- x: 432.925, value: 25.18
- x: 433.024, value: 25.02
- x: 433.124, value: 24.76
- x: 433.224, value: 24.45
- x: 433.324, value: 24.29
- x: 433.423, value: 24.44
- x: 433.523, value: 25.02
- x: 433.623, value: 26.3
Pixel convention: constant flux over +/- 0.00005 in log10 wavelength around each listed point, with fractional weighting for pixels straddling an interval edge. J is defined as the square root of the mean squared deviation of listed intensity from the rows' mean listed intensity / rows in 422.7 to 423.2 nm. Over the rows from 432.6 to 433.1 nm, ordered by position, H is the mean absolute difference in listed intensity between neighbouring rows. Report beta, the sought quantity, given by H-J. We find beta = 0.0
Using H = 0.09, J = 0.05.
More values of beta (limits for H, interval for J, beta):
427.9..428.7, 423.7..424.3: -0.5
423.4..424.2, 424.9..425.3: 0.1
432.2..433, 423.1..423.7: -0.2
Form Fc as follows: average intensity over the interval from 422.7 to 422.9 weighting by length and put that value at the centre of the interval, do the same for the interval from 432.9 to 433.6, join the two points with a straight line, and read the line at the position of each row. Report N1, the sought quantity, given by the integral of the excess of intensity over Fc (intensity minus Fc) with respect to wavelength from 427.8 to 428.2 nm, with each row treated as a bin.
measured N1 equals -0.3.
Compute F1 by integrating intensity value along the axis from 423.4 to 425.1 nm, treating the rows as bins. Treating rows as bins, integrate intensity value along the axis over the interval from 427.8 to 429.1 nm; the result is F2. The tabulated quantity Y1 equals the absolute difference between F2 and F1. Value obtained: 13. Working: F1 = 46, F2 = 33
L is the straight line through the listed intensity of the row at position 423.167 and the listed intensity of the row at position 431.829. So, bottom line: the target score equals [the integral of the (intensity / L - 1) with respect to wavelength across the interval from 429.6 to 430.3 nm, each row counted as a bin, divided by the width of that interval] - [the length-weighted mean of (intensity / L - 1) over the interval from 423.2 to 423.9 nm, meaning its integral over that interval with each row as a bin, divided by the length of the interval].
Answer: -0.076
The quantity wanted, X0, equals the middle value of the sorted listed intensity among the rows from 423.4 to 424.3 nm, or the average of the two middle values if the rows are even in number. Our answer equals 27.9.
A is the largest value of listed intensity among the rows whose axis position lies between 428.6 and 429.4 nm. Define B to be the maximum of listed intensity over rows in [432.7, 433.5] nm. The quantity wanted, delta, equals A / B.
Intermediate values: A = 25.79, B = 25.2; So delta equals 1.02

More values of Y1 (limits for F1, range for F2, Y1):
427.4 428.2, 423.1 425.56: 46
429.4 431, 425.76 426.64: 16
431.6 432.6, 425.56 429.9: 86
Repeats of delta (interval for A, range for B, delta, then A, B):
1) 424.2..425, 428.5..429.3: 1.04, 26.73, 25.79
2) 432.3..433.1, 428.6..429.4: 0.98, 25.2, 25.79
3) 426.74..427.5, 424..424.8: 0.95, 25.71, 27.19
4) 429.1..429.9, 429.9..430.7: 1.05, 25.79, 24.53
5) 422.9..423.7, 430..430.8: 1.14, 28.36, 24.8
